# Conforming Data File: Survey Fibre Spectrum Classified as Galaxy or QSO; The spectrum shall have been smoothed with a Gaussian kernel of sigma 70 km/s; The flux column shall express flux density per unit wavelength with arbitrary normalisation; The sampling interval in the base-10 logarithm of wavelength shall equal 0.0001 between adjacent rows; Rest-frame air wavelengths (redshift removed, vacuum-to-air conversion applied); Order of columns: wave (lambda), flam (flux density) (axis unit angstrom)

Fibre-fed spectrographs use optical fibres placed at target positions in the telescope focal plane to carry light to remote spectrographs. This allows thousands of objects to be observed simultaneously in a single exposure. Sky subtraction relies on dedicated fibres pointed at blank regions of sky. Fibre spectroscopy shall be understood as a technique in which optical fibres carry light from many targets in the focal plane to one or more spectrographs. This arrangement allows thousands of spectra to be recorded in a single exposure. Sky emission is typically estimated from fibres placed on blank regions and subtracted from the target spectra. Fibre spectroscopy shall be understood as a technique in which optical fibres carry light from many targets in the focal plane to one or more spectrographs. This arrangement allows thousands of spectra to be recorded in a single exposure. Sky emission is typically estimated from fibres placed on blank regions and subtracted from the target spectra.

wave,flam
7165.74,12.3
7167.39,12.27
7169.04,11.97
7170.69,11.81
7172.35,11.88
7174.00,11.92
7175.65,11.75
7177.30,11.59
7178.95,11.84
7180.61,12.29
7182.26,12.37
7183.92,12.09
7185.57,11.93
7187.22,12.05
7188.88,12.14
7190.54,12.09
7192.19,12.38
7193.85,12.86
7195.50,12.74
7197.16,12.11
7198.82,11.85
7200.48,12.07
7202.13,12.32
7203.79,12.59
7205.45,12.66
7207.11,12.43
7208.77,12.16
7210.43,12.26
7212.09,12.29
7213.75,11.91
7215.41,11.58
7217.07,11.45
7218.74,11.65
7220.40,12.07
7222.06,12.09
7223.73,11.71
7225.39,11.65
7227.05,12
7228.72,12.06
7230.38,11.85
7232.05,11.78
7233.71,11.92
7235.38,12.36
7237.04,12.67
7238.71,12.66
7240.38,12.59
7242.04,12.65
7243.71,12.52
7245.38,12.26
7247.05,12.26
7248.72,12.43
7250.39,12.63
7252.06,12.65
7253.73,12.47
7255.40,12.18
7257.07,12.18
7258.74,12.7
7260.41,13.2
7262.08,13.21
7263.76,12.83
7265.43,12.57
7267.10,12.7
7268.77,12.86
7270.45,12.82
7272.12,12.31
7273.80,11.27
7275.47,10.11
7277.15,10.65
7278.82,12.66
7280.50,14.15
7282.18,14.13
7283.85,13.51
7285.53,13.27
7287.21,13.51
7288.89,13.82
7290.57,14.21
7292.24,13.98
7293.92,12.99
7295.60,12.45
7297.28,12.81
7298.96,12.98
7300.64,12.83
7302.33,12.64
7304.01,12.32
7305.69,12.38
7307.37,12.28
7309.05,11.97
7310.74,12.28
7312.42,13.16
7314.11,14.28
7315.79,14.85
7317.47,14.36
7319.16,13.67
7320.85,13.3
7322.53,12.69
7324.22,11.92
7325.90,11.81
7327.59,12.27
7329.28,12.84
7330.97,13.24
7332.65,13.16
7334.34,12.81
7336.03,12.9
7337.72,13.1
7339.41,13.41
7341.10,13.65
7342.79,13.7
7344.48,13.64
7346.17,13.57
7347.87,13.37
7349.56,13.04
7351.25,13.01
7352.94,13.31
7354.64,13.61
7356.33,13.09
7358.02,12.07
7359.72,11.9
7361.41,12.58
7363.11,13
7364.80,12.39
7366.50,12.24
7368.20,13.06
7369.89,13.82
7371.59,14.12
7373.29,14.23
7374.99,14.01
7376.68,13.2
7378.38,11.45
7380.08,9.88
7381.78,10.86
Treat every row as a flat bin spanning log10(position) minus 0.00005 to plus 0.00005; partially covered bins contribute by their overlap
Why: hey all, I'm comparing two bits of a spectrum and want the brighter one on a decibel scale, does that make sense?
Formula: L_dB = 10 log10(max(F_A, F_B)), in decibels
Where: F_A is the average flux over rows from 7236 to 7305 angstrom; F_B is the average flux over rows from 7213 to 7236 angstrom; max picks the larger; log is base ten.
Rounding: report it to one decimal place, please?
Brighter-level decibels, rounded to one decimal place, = 11.0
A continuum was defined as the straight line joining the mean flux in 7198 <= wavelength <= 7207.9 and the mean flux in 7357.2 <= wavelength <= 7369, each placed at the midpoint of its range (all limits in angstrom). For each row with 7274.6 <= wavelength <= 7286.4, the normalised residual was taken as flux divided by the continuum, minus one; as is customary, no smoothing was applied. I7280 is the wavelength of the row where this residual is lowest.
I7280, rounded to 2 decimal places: 7275.47 angstrom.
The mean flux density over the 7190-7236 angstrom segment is 12.1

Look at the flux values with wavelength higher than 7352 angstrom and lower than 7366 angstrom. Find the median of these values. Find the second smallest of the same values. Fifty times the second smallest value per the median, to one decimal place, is 47.2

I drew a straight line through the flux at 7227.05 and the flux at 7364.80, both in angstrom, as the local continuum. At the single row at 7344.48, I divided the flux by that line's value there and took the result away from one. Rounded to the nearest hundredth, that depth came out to -0.11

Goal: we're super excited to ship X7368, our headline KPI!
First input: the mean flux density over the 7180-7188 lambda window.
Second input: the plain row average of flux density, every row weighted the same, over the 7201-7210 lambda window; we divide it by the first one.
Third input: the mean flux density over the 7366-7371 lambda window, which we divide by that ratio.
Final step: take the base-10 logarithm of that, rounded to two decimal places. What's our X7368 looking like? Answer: 1.11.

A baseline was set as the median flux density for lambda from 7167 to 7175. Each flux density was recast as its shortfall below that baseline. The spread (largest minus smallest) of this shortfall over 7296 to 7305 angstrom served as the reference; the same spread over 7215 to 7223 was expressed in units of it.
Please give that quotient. 1.0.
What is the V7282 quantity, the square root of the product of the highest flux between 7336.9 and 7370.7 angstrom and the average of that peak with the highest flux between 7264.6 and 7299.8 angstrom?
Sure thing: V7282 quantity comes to 13.9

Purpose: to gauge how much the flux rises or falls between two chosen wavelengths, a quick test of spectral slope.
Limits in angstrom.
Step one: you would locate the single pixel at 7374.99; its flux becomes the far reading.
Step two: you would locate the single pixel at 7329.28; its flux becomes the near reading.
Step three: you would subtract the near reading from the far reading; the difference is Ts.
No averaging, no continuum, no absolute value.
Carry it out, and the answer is 1.2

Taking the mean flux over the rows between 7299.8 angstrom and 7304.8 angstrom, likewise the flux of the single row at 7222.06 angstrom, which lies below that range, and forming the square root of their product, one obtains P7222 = 12.3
